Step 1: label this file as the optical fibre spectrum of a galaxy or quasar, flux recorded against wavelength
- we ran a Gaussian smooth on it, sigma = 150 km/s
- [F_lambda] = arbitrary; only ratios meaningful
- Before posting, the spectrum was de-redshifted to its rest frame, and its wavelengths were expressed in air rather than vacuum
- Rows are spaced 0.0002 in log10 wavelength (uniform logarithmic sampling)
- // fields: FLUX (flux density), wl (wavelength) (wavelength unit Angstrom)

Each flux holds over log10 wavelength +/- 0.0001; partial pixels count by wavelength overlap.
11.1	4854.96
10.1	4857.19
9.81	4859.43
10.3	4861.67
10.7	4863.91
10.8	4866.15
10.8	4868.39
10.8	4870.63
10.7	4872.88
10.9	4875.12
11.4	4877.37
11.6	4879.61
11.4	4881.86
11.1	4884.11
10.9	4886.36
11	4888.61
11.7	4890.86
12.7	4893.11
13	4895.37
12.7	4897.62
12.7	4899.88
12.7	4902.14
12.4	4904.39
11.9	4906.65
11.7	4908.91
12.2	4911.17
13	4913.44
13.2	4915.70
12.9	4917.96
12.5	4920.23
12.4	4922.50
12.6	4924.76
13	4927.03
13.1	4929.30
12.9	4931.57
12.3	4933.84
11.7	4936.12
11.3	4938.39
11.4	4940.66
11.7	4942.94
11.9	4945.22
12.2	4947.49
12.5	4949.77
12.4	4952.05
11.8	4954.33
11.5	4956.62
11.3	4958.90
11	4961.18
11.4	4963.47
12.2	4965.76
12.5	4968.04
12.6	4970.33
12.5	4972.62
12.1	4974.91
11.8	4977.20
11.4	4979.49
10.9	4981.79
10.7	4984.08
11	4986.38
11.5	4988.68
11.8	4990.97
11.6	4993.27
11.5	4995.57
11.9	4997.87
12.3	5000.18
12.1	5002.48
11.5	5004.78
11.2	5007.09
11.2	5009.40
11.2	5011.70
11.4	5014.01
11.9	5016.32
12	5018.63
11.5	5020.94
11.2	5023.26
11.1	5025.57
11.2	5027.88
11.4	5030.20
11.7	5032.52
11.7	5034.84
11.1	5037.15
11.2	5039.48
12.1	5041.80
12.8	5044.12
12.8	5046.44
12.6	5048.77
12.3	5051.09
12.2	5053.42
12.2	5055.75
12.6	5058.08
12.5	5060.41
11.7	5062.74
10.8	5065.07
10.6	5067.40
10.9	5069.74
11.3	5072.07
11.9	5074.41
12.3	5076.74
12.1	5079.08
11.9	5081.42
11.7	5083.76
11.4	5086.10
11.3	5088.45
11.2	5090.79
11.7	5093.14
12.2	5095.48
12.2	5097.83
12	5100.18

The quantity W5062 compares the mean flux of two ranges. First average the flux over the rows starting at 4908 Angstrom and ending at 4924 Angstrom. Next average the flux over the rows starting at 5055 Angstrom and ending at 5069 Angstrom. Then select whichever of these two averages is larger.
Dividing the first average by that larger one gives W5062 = 1.00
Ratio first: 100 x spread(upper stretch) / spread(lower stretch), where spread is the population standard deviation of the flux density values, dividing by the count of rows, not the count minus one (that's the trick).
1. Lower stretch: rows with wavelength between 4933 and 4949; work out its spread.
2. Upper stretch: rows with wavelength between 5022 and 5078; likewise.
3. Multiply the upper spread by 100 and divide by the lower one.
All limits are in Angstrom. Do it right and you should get 189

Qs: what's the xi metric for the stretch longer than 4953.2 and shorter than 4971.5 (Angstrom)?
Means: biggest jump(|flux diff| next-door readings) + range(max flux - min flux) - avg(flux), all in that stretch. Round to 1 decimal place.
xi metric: -9.4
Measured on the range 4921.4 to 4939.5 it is -10.0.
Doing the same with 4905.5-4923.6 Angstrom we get -10.2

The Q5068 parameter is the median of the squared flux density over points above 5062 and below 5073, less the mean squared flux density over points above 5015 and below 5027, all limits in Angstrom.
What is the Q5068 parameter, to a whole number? -14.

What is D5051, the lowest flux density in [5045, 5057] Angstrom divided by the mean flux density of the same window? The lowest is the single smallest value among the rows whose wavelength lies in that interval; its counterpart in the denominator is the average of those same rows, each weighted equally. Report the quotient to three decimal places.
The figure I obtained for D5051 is 0.982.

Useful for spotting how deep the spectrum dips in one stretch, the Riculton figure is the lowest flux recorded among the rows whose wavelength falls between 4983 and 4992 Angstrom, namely 10.7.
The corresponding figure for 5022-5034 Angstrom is 11.1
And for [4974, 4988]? 10.7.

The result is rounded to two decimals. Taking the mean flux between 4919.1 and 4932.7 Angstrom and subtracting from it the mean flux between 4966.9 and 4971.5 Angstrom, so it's 0.20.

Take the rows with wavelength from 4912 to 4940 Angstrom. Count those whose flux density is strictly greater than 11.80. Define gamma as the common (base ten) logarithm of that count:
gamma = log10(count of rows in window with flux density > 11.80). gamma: 1.00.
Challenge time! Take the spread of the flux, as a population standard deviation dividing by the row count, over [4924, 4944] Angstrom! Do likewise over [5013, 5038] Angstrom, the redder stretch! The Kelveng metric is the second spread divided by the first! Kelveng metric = 0.45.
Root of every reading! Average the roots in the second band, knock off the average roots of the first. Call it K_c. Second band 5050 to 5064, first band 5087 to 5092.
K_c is 0.15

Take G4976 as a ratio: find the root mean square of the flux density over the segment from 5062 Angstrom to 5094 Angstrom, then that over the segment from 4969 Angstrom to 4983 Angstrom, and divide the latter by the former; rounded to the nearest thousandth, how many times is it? 1.035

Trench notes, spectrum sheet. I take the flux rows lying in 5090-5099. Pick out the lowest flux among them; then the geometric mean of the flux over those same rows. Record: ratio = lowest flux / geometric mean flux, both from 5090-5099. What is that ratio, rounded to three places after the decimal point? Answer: 0.948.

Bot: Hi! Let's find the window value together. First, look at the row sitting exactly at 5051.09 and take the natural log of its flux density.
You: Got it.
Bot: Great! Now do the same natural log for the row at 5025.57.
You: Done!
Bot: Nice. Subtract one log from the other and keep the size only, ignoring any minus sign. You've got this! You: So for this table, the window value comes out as 0.103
